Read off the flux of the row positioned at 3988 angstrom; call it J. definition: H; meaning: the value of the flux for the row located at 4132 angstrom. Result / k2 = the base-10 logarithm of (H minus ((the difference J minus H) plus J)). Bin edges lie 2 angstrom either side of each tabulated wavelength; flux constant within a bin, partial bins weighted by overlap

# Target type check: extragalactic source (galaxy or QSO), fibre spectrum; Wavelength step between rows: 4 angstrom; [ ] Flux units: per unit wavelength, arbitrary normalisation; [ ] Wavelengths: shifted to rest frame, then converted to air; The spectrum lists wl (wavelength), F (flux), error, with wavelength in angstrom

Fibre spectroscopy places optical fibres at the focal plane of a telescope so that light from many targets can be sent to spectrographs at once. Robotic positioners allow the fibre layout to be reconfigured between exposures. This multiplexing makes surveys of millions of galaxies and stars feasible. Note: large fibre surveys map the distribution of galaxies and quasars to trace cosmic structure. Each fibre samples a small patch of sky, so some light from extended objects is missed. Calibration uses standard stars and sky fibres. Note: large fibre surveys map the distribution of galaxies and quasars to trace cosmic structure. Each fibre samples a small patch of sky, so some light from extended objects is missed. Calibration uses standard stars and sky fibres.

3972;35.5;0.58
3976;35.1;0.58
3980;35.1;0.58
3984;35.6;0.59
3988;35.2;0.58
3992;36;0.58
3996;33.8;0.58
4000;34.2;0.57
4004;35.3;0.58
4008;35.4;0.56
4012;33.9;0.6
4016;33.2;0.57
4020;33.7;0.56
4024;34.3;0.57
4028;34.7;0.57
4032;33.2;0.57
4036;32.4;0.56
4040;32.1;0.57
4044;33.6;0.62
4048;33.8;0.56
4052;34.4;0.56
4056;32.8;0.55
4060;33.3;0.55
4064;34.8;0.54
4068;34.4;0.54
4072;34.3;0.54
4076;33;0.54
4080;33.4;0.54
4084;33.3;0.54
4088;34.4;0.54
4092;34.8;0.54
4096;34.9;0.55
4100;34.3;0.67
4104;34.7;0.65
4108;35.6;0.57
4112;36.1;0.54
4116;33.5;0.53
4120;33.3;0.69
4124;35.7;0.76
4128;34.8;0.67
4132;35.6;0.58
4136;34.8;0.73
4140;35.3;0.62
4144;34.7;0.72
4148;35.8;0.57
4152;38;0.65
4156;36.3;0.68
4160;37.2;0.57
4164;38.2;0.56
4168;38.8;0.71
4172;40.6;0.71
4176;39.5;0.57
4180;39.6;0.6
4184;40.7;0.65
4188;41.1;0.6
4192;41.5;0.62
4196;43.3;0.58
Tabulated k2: -0.1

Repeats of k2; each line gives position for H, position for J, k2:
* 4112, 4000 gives 0.6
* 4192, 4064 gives 1.1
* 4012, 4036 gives 0.5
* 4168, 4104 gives 0.9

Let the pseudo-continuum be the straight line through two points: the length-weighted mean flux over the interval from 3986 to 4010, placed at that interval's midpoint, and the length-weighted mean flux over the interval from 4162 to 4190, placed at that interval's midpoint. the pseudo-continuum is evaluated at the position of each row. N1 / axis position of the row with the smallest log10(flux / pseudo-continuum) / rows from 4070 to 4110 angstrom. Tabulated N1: 4076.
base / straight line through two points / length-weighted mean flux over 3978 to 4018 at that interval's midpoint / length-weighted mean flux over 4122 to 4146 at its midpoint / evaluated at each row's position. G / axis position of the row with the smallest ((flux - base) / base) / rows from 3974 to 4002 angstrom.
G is 3996 angstrom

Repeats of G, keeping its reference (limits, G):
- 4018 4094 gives 4040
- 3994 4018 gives 4016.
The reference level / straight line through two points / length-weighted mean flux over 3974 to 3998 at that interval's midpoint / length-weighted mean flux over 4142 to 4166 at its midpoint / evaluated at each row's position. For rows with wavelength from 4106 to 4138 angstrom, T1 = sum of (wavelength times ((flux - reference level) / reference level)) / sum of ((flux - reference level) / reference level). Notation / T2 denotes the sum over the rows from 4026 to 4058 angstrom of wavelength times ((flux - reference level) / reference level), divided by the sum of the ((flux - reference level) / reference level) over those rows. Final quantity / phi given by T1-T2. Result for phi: 80.3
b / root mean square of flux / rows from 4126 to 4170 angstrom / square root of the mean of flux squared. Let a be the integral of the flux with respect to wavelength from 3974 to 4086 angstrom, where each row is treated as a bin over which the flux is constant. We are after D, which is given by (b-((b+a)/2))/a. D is -0.495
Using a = 3817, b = 36.3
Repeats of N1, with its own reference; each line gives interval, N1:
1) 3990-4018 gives 4016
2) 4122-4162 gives 4144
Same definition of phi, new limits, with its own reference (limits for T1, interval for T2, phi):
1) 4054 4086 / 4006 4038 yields 45.0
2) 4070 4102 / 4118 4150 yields -47.8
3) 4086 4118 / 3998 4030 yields 85.6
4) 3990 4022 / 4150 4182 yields -158.6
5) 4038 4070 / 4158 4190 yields -125.6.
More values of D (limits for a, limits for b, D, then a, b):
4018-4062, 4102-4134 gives -0.488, 1473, 34.9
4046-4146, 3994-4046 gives -0.495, 3440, 33.8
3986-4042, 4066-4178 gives -0.491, 1910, 35.6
